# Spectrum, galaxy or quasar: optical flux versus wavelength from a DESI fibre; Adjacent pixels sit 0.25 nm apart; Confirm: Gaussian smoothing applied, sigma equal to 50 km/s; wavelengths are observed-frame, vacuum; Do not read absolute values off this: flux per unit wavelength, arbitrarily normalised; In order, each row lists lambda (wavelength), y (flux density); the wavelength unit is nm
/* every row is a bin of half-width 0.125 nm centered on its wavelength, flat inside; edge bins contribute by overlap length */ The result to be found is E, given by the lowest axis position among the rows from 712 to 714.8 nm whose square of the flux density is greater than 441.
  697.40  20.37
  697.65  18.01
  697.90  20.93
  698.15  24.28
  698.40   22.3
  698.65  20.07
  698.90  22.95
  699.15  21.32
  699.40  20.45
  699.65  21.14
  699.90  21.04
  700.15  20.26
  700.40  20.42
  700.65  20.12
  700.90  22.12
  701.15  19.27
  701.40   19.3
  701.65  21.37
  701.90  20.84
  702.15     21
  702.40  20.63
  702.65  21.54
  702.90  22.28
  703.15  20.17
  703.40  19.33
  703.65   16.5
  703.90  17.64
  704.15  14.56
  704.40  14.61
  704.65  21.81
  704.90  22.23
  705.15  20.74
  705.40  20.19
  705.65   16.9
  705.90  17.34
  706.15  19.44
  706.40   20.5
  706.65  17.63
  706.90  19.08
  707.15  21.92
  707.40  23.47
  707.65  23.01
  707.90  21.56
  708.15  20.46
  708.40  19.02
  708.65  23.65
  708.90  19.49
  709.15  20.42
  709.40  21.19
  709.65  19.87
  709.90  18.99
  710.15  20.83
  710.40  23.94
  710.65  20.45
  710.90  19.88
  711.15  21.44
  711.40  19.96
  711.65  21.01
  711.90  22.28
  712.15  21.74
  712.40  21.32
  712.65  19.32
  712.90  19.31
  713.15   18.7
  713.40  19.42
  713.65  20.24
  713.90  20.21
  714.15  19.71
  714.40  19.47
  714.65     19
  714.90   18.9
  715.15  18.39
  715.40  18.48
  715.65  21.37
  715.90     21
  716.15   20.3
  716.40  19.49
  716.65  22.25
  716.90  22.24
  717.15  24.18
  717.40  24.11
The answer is 712.15 nm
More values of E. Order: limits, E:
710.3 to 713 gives 710.40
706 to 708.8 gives 707.15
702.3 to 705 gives 702.65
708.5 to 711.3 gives 708.65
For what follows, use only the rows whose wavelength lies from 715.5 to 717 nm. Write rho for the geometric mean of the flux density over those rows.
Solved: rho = 21.1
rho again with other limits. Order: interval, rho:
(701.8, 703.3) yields 21.1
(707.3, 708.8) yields 21.8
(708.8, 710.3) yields 20.1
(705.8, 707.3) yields 19.3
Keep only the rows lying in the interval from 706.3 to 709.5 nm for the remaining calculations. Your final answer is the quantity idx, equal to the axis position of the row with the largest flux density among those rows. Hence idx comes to 708.65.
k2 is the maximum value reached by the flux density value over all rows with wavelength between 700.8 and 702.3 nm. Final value 22.12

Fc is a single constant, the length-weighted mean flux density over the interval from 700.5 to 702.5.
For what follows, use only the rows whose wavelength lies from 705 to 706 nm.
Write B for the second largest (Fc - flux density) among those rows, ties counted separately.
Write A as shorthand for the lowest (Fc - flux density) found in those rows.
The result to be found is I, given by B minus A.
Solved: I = 3.4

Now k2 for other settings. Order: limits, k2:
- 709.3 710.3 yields 21.19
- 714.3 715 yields 19.47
